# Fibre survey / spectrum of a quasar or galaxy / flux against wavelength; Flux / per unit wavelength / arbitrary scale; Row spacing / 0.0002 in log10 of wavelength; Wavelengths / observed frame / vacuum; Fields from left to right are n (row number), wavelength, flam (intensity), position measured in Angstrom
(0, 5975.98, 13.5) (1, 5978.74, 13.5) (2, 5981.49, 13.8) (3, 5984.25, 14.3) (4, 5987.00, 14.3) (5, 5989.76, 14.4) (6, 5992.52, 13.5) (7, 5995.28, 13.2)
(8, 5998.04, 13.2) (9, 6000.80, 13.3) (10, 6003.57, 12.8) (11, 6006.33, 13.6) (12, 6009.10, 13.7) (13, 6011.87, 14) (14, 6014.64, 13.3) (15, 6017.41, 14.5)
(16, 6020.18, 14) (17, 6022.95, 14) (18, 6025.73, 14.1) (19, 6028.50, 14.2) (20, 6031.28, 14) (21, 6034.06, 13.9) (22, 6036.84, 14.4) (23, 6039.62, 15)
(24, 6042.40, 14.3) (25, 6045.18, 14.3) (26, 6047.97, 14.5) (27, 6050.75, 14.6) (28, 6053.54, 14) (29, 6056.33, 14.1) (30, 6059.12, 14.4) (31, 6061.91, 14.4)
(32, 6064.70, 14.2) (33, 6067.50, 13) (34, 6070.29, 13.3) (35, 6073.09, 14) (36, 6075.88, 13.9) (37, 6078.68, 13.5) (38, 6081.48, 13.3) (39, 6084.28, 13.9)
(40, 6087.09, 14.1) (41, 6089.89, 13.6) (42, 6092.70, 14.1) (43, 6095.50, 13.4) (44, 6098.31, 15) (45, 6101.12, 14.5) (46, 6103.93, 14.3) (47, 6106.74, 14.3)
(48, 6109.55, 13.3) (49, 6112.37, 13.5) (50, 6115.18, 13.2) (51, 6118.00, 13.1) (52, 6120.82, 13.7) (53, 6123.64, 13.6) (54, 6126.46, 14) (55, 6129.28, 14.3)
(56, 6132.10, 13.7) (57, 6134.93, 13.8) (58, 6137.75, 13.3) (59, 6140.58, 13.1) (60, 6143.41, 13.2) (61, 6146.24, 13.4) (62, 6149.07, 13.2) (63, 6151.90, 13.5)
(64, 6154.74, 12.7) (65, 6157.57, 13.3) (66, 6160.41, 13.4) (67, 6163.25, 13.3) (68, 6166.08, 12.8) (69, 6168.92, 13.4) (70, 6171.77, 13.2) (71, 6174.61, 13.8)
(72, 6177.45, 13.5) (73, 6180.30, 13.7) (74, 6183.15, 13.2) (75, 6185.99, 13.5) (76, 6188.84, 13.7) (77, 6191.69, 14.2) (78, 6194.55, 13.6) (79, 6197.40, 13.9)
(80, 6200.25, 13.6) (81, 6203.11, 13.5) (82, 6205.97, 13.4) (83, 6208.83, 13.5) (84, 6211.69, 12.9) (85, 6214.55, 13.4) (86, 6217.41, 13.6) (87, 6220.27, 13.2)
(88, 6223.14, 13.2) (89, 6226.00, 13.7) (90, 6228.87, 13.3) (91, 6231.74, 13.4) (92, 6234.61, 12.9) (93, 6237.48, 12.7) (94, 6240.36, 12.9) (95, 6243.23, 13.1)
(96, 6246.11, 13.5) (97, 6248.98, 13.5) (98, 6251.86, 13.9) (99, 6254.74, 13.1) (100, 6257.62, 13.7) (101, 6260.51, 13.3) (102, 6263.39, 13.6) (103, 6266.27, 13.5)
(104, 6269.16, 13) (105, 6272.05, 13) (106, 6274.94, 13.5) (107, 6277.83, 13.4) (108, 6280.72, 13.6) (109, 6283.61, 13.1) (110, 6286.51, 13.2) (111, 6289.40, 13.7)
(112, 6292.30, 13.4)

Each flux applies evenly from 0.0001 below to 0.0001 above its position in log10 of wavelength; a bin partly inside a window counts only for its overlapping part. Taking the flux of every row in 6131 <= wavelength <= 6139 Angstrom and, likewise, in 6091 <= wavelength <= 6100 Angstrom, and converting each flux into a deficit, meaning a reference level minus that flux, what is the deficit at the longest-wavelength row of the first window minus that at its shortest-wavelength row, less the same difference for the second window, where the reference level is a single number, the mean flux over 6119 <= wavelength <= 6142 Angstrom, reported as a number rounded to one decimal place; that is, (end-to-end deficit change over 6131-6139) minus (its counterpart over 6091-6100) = 1.3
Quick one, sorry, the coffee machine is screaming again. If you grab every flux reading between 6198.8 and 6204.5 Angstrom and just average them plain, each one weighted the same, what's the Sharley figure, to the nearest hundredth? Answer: 13.55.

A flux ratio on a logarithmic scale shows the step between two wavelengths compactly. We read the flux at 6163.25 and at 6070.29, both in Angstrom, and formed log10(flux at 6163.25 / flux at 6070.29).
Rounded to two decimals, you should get 0.00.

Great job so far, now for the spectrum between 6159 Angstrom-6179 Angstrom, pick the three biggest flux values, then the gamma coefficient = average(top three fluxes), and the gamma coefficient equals 13.6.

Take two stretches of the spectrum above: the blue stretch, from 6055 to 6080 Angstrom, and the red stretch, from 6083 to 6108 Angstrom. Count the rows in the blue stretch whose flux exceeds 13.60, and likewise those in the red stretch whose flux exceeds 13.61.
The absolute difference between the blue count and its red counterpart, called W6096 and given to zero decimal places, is 1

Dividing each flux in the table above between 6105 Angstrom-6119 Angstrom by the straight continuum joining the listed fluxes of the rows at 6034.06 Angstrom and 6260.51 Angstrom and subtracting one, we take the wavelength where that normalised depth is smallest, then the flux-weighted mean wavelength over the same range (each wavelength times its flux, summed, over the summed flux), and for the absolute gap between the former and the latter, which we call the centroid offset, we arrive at 5.7 Angstrom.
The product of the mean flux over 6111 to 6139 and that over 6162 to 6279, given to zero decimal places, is 182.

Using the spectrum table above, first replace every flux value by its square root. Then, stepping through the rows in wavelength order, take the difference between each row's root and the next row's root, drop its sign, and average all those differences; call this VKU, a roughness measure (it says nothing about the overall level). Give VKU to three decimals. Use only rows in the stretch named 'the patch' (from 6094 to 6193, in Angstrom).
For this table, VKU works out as 0.052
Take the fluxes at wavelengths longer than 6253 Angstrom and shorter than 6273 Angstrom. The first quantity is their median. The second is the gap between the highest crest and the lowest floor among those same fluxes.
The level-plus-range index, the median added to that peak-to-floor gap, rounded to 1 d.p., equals 14.0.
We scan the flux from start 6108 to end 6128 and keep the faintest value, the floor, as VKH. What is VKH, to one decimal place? 13.1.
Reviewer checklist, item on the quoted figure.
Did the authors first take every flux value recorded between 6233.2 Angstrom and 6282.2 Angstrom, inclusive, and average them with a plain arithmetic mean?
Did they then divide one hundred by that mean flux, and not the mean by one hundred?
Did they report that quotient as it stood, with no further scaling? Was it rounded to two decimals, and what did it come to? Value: 7.52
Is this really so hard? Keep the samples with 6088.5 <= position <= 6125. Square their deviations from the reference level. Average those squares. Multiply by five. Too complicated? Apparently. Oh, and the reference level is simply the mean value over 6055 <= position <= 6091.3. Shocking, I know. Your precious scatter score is 1.52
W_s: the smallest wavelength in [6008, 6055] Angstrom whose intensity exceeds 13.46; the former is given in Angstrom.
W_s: 6009.10 Angstrom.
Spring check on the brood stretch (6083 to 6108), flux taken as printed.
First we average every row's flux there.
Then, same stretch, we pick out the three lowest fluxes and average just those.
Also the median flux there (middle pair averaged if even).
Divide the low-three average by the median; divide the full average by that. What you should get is 14.62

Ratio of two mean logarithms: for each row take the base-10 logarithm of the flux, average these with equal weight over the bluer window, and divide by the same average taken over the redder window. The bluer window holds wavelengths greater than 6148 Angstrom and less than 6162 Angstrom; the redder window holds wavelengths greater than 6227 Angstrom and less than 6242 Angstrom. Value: 1.005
